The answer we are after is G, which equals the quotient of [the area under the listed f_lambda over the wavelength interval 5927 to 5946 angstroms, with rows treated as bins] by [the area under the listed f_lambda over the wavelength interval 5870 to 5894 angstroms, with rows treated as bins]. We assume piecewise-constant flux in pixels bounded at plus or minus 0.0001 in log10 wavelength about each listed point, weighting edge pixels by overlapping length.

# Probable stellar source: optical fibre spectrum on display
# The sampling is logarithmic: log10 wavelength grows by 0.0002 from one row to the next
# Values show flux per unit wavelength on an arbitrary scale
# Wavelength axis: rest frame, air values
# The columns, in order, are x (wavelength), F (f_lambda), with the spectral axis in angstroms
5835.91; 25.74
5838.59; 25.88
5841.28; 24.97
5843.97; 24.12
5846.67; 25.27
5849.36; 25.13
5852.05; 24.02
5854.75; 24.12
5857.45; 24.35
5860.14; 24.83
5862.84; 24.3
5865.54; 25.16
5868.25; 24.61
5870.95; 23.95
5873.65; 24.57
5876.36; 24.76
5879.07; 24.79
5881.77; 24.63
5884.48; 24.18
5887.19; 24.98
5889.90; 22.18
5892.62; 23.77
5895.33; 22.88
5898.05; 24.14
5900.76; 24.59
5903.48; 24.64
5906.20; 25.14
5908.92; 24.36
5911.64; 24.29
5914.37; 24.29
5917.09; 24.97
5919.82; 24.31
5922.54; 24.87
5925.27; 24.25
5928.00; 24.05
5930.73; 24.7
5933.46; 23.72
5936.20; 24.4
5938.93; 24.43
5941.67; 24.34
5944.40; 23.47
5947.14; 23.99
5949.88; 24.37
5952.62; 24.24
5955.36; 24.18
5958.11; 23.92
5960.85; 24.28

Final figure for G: 0.79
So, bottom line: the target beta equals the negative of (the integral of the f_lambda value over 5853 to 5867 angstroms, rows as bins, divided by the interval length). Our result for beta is -24.5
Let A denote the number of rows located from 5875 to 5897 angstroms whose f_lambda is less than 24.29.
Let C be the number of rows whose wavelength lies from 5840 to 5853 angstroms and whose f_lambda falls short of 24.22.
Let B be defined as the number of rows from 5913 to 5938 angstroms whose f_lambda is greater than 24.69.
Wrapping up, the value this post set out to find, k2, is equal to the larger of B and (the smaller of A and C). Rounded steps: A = 4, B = 3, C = 2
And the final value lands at 3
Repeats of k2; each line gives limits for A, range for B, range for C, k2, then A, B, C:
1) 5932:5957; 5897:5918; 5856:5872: 2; 5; 2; 1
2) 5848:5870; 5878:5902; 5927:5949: 2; 2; 2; 4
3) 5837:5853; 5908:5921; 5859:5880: 1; 2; 1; 1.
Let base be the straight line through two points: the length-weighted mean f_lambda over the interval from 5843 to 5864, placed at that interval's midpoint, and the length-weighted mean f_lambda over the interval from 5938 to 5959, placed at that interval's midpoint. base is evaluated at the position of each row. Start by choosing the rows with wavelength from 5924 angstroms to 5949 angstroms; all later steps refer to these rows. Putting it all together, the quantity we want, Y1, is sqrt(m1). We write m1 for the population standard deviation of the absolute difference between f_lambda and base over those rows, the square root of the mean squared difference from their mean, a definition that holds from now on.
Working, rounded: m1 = 0.19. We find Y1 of 0.44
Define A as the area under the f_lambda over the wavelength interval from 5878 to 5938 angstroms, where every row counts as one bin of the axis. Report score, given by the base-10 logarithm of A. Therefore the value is 3.16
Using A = 1457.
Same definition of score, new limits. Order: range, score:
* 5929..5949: 2.68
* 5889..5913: 2.76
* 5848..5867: 2.67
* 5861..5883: 2.73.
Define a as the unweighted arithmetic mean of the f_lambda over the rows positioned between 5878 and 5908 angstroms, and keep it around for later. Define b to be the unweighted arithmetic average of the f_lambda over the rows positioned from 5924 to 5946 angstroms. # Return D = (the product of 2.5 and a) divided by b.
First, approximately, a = 24.17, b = 24.2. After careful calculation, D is 2.50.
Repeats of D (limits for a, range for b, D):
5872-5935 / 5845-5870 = 2.47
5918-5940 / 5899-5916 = 2.48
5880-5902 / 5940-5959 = 2.48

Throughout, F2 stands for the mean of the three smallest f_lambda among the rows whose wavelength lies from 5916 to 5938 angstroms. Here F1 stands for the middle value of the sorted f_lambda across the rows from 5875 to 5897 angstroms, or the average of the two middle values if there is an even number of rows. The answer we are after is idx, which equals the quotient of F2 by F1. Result 0.984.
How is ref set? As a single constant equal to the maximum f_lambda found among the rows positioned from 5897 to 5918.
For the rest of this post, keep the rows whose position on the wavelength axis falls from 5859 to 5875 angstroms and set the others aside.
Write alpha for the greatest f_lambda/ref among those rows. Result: 1.00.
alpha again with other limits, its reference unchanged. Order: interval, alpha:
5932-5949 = 0.97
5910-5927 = 0.99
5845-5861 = 1.01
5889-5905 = 0.98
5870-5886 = 0.99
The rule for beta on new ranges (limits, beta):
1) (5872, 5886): -24.6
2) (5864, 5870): -24.8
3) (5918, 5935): -24.3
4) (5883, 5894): -23.8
